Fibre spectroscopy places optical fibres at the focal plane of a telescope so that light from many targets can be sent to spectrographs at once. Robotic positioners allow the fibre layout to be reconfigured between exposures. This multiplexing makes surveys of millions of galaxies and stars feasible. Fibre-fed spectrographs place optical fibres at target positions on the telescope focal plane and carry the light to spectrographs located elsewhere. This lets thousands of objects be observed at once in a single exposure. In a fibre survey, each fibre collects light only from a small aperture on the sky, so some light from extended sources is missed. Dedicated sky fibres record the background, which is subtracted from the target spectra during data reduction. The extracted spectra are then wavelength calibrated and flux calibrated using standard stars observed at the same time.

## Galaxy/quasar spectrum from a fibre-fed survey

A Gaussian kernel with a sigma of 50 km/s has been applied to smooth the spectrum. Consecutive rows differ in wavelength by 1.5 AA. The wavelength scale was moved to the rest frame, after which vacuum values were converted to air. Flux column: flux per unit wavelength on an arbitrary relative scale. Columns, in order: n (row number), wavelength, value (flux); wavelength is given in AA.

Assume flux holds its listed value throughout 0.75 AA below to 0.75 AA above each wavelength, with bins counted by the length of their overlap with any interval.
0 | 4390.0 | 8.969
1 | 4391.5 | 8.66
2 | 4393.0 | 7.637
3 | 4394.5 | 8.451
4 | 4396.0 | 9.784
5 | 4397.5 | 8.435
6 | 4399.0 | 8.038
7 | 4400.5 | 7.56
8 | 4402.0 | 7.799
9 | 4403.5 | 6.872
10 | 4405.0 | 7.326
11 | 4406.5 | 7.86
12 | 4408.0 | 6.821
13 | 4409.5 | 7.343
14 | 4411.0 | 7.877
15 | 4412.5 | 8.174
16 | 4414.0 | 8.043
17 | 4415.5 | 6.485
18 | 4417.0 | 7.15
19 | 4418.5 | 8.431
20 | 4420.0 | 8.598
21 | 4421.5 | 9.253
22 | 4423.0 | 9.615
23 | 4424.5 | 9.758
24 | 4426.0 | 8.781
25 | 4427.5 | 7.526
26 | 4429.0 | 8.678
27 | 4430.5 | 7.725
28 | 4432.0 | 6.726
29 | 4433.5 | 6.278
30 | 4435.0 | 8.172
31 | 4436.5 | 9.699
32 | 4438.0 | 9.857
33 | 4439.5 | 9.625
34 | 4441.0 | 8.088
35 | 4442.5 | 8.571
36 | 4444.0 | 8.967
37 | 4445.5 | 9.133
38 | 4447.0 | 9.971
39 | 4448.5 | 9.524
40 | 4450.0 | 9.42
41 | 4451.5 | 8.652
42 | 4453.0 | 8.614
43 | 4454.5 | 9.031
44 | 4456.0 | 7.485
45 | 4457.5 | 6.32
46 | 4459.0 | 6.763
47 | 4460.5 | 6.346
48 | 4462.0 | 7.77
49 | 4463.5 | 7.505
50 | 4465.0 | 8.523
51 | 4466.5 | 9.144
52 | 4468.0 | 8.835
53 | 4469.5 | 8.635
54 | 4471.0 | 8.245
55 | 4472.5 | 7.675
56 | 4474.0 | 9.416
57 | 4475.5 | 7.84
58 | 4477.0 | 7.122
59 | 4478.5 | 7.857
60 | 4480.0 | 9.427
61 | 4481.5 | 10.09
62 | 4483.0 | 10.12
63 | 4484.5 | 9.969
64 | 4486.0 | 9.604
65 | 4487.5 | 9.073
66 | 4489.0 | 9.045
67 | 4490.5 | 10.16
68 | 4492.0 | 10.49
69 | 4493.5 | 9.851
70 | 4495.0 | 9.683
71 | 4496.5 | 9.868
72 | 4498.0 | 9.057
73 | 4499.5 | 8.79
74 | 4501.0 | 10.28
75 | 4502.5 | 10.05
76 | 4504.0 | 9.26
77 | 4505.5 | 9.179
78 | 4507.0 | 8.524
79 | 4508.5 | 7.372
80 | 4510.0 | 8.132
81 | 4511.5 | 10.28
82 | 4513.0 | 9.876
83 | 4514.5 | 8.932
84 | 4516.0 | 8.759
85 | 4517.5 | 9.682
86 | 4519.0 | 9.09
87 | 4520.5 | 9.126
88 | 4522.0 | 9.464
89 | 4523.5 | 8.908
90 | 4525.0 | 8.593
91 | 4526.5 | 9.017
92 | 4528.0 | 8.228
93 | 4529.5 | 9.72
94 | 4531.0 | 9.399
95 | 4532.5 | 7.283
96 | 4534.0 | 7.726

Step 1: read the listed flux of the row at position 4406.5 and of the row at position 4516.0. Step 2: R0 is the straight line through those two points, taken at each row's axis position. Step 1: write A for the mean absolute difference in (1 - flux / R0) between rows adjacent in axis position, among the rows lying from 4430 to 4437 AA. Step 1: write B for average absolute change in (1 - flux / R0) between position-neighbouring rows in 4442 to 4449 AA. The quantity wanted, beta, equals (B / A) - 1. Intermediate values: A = 0.15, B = 0.056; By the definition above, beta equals -0.6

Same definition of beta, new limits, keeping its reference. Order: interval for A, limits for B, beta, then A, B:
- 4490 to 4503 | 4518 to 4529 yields -0.2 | 0.06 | 0.046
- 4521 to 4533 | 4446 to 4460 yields -0.2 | 0.10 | 0.075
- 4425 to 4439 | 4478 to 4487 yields -0.5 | 0.13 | 0.065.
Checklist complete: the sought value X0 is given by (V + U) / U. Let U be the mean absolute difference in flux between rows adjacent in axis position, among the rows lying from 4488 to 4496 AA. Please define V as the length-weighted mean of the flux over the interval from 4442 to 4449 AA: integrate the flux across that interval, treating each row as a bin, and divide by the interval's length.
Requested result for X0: 17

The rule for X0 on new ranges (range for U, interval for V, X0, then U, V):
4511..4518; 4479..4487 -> 17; 0.61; 9.8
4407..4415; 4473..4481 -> 24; 0.37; 8.4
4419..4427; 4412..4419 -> 15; 0.53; 7.6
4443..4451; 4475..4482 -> 23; 0.39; 8.4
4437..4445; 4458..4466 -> 12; 0.66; 7.4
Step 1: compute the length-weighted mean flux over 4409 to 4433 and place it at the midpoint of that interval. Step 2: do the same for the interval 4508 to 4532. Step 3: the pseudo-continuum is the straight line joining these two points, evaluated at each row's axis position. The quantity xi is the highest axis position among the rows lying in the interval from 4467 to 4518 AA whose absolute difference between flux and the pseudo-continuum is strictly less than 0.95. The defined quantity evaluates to 4517.5 AA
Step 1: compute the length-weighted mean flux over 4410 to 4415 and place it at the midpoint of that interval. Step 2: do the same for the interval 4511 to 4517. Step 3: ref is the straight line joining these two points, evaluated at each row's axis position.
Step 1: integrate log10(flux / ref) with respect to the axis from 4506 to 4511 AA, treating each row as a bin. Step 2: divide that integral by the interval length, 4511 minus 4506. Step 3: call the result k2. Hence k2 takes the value -0.060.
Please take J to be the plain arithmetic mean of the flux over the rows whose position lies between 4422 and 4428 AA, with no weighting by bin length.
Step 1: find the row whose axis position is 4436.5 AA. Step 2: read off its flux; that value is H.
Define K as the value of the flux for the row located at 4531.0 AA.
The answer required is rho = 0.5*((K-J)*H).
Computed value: 2.3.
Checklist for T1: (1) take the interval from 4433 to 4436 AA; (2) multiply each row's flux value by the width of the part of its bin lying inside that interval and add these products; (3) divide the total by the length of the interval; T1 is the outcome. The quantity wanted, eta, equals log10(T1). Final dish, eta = 0.88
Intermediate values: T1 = 7.5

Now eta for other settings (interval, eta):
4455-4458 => 0.85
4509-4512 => 0.95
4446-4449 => 0.99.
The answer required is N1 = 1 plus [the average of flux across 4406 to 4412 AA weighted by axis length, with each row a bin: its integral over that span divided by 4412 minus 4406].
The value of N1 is 8.5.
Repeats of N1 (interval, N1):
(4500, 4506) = 10.7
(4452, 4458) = 9.0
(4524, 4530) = 9.9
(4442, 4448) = 10.2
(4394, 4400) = 9.6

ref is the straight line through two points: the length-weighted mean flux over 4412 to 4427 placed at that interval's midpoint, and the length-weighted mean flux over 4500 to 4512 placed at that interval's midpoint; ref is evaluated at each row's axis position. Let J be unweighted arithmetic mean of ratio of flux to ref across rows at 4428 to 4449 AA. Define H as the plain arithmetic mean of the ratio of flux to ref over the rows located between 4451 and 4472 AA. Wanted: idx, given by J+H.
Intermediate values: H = 0.91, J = 1.01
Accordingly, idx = 1.92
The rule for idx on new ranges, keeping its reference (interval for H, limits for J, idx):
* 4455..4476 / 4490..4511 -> 1.93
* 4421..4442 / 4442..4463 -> 1.97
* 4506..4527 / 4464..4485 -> 1.97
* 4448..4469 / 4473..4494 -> 1.97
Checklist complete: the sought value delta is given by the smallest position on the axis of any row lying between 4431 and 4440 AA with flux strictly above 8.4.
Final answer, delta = 4436.5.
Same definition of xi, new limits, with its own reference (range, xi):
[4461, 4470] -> 4469.5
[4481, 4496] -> 4495.0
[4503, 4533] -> 4531.0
